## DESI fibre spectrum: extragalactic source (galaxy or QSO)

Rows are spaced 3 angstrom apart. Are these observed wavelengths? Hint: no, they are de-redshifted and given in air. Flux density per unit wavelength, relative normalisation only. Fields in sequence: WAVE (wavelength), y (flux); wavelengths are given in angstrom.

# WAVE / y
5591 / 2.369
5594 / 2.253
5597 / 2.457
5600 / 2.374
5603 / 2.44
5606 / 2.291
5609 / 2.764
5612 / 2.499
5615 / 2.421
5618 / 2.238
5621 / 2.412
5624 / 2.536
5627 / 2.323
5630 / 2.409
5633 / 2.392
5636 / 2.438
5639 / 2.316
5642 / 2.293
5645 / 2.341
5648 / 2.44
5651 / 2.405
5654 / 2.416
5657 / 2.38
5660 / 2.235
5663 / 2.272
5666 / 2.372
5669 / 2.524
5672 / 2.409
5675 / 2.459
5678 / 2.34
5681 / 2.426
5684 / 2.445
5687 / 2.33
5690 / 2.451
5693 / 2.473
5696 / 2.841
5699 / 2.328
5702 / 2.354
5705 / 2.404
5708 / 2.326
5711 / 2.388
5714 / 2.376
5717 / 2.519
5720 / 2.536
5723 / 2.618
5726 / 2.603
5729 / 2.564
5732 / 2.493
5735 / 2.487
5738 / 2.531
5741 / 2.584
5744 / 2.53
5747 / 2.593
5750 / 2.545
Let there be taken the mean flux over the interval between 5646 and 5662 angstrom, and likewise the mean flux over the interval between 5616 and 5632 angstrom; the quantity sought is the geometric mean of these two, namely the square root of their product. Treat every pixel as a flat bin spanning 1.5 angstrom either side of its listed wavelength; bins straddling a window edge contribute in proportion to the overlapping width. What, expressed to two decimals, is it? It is 2.38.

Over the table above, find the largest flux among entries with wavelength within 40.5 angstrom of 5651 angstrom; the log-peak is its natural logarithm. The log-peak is 0.93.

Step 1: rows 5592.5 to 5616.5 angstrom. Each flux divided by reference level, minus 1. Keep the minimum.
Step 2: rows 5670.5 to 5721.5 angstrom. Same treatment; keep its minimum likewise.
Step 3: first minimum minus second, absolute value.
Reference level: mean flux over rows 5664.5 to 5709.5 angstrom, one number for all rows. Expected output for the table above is 0.030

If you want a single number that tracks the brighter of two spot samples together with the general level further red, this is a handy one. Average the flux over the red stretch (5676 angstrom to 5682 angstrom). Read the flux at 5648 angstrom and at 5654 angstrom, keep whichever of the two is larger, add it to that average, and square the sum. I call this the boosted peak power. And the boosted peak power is 23.3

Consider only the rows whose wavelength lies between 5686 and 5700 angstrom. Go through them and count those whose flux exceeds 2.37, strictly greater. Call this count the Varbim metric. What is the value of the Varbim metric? 3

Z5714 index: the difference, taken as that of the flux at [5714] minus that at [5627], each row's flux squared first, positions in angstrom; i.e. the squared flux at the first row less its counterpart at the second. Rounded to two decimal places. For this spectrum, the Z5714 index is 0.25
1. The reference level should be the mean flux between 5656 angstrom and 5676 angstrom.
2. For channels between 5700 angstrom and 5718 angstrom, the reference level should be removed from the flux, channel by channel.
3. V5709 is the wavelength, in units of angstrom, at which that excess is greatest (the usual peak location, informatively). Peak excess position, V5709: 5717 angstrom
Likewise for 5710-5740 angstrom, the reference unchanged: 5723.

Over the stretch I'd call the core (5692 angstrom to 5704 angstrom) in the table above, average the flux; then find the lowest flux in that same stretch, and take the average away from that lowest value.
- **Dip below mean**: -0.17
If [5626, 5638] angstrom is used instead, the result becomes -0.07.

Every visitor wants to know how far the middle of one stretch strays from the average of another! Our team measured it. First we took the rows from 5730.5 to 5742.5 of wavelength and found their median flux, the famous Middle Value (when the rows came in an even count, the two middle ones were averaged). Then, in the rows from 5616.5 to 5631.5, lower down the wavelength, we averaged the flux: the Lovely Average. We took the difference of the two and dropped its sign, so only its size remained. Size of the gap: 0.128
